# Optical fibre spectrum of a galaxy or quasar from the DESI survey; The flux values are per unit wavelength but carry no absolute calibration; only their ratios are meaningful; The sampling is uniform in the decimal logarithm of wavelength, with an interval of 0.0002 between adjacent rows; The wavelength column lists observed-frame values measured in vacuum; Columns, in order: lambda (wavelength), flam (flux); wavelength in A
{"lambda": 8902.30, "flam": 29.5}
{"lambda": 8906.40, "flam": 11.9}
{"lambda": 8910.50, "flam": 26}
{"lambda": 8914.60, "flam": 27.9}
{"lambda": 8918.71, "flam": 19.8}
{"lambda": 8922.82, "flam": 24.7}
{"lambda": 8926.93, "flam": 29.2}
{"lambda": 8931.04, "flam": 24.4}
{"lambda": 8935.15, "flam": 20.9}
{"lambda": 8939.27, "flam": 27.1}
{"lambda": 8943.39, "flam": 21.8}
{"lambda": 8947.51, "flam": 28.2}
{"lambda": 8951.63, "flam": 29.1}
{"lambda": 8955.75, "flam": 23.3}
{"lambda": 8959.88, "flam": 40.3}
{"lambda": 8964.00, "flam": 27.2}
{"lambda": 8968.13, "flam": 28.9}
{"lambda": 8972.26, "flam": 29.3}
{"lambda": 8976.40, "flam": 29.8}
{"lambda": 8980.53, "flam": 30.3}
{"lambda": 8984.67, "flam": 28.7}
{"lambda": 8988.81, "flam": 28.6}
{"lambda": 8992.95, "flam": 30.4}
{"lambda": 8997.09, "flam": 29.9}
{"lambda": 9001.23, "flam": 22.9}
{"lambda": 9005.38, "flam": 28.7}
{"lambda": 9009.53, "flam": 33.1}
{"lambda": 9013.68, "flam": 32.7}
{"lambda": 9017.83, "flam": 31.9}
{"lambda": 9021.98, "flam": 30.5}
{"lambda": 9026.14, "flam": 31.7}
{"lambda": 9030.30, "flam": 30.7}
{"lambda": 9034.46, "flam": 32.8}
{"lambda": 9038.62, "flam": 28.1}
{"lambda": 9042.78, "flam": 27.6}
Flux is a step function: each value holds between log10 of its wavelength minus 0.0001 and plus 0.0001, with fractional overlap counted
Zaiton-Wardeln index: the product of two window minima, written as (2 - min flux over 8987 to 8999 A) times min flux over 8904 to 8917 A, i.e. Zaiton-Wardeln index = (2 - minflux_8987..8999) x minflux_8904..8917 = -317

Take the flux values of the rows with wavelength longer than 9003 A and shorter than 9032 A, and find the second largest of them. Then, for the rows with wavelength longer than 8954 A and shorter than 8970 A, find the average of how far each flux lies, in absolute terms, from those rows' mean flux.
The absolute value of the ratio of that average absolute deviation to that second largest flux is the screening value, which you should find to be 0.16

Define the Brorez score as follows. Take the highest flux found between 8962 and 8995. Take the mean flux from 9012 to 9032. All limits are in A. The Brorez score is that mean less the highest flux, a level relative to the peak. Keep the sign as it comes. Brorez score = 1.1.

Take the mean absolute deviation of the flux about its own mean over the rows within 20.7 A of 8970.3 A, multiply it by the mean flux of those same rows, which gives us 69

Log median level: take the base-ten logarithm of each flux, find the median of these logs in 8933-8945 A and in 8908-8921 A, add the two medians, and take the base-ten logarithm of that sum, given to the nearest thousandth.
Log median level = 0.440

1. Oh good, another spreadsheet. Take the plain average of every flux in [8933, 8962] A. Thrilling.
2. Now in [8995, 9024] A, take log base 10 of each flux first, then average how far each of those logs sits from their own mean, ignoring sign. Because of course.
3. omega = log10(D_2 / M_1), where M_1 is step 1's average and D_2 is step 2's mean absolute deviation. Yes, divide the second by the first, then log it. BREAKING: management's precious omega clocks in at -2.87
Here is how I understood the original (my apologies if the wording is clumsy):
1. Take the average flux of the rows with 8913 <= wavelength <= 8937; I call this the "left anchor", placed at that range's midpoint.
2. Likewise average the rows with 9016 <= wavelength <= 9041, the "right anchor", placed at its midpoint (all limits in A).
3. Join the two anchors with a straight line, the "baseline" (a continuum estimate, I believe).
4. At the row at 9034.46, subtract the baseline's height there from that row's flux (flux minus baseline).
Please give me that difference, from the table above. 1.5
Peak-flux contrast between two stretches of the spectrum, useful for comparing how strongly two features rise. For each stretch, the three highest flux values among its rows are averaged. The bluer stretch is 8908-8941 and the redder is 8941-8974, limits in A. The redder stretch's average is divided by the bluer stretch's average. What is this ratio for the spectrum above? 1.17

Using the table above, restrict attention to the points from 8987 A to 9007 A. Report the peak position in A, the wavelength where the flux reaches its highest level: 8992.95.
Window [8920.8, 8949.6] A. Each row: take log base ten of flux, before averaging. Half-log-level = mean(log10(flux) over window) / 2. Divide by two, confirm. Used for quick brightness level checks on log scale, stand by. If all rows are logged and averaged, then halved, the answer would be 0.699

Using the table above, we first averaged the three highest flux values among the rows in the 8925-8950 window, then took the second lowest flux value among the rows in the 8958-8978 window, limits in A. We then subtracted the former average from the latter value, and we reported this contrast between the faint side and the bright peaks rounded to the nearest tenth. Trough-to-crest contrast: 0.7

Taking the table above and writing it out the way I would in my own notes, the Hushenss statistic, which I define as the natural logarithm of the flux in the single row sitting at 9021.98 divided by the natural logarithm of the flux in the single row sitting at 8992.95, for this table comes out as 1.00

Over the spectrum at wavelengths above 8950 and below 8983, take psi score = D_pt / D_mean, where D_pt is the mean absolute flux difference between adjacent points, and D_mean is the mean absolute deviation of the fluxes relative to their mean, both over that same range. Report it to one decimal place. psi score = 2.0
